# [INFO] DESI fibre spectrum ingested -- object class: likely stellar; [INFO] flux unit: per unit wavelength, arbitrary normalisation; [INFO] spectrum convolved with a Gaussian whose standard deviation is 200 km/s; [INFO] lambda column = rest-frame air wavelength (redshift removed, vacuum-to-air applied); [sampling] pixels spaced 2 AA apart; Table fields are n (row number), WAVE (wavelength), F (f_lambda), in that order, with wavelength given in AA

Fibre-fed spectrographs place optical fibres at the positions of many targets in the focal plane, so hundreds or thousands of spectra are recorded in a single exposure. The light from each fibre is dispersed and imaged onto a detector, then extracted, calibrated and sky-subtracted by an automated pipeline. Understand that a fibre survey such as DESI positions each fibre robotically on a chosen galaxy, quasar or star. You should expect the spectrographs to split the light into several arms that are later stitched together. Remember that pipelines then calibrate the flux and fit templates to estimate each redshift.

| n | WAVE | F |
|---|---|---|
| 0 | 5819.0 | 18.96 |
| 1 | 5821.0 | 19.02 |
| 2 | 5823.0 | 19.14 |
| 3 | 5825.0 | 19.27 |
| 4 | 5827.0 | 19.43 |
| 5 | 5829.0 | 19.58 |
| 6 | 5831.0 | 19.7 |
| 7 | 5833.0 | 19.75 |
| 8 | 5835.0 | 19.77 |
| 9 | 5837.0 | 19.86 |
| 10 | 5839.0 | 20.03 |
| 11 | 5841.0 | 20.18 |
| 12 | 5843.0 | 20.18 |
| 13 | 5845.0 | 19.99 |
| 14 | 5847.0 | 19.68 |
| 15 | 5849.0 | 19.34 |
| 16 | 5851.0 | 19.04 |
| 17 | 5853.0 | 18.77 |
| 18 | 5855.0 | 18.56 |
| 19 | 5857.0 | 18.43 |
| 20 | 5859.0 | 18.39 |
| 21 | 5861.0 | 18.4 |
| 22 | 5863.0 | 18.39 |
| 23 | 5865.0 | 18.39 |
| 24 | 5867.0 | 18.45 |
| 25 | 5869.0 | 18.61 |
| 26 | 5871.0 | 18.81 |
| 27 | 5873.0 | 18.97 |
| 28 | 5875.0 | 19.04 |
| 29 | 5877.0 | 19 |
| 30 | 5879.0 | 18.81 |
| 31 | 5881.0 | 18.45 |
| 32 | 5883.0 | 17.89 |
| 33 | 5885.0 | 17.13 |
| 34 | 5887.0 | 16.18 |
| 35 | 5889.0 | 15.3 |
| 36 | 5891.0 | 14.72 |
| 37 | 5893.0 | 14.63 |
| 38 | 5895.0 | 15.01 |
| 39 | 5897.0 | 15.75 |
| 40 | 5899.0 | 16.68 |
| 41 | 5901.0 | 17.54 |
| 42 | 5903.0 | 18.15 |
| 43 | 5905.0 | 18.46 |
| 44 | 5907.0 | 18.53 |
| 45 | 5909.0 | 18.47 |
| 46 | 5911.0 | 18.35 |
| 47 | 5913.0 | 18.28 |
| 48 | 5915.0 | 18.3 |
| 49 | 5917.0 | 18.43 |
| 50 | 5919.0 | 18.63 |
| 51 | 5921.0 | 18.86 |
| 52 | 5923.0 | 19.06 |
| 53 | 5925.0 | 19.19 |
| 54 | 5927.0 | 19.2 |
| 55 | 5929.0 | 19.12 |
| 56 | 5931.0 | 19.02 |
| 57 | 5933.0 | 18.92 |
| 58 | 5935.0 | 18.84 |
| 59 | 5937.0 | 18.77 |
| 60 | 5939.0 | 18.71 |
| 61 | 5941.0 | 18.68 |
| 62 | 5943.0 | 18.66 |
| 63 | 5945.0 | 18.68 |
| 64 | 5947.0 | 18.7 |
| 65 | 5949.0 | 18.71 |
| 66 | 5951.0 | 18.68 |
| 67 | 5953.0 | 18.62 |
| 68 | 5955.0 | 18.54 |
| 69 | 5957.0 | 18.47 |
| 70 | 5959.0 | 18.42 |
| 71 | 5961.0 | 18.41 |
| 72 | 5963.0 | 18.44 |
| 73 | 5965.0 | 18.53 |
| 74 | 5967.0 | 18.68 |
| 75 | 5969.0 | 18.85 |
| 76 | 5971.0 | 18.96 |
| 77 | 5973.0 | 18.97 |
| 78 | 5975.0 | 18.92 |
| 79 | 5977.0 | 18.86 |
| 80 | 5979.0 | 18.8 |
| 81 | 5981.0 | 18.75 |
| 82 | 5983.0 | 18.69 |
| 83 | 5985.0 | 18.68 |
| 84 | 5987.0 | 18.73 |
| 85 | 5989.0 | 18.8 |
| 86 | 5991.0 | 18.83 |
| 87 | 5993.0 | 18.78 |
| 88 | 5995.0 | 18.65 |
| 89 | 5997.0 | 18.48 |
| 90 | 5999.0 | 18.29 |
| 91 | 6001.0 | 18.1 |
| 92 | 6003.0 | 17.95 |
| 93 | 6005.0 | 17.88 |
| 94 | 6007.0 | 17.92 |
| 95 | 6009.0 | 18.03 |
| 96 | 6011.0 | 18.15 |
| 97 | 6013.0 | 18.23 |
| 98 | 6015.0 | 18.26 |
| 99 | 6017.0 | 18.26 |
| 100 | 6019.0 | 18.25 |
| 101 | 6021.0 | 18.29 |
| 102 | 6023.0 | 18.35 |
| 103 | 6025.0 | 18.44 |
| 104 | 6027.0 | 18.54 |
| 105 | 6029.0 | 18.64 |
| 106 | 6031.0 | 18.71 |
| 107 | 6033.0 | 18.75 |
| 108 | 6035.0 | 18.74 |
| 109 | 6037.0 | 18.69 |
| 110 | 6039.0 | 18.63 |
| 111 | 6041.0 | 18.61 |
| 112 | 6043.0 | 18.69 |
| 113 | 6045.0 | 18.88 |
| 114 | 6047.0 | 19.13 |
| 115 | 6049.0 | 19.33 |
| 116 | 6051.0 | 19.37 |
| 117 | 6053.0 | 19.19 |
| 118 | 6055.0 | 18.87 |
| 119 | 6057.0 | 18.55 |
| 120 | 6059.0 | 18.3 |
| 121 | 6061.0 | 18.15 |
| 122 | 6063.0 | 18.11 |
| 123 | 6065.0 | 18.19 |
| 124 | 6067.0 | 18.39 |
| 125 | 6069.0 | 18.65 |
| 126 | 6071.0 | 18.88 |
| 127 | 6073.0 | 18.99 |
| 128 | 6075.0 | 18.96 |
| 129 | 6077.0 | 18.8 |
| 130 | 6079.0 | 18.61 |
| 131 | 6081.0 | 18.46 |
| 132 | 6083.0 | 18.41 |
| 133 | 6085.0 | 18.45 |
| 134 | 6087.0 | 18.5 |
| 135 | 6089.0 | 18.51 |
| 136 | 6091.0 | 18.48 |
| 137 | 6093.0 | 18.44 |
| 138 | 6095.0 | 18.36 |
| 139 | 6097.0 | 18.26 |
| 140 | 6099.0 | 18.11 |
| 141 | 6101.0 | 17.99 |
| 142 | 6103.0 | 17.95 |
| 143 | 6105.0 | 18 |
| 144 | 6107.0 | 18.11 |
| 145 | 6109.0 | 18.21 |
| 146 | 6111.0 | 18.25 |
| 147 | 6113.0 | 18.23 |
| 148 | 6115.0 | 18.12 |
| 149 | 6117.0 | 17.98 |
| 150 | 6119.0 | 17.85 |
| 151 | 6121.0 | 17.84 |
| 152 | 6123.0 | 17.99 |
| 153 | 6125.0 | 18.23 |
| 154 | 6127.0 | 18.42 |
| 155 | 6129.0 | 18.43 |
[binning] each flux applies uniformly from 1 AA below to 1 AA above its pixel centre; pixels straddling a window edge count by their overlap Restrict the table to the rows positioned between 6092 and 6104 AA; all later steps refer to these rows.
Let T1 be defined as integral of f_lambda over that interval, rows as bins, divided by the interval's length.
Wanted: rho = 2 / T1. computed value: 0.110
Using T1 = 18.2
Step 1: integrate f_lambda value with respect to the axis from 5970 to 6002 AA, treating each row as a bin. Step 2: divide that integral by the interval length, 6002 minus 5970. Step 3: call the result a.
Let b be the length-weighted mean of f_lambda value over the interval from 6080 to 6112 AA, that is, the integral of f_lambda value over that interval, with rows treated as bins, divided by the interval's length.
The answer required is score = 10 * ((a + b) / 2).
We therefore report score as 185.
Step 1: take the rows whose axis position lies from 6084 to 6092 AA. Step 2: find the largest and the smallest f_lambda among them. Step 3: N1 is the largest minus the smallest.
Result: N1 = 0.1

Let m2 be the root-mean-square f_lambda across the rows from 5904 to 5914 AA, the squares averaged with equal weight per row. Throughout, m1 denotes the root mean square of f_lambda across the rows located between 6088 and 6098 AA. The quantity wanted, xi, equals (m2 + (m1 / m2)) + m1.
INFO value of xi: 37.8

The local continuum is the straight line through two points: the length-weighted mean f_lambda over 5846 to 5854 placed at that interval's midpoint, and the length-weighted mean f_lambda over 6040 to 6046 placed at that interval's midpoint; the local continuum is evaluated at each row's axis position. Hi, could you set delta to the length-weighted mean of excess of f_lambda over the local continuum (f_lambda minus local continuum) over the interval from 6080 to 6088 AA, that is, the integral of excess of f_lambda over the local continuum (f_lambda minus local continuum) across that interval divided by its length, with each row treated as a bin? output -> -0.17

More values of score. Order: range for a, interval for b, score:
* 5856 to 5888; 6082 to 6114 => 183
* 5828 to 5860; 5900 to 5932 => 190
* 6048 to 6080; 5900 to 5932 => 187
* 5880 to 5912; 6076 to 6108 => 176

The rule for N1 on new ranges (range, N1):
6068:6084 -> 0.6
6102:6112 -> 0.3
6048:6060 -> 1.1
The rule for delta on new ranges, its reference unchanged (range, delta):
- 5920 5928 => 0.05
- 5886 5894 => -3.90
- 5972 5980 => -0.01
